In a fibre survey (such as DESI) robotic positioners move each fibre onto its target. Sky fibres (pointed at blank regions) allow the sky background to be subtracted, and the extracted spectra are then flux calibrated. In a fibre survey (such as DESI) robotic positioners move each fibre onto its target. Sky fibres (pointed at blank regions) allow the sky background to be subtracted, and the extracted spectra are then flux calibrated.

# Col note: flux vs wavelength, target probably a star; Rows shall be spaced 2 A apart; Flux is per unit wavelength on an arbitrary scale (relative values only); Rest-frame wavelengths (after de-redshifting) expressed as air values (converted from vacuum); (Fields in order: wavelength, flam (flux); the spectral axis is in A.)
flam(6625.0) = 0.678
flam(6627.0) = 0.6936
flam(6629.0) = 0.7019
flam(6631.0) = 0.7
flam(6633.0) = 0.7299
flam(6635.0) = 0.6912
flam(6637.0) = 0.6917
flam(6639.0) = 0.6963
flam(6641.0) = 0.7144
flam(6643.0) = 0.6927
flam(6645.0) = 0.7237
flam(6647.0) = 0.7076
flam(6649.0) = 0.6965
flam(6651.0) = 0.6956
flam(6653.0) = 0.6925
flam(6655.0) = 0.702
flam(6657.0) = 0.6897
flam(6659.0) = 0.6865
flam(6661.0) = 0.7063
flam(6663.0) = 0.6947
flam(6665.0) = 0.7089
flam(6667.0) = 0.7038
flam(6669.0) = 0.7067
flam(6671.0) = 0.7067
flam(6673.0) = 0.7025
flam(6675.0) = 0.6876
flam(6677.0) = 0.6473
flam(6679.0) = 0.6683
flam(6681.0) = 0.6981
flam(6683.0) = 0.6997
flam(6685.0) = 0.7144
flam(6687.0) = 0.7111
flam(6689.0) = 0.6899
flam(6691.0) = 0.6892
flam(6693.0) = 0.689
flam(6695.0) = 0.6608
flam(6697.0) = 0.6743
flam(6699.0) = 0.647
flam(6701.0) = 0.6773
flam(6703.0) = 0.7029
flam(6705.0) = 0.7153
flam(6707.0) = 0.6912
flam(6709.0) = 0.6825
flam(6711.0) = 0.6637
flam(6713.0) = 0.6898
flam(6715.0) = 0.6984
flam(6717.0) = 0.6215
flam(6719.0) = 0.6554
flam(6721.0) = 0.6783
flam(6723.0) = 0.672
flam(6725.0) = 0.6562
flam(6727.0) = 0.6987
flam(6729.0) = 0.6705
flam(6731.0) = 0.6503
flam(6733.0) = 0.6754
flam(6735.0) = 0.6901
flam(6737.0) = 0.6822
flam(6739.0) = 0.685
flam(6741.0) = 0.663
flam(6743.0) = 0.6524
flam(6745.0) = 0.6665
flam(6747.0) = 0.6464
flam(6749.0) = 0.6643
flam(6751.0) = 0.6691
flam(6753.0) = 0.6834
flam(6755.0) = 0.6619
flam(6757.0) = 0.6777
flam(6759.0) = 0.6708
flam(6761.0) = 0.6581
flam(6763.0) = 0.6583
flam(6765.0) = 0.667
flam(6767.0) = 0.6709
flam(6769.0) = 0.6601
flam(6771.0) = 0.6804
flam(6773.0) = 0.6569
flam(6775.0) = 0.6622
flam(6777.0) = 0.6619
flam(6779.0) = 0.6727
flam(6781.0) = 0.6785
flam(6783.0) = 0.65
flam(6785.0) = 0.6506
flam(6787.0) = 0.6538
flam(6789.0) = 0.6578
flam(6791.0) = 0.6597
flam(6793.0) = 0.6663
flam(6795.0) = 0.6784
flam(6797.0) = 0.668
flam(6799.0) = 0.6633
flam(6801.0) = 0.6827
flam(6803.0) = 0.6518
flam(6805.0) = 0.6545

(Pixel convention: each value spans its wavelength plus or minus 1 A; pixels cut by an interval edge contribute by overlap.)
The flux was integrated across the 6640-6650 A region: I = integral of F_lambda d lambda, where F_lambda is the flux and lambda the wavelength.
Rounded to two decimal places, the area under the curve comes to 7.07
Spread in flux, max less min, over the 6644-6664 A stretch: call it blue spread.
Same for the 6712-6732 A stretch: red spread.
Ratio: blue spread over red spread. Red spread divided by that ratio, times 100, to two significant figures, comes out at 16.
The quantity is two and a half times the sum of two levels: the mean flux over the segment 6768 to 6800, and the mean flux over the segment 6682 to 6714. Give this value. 3.38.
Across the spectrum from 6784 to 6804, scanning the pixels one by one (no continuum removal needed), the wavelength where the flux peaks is 6801.0 A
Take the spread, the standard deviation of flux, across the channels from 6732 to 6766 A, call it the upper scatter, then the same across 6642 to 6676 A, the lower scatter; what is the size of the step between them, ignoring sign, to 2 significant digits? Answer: 0.0025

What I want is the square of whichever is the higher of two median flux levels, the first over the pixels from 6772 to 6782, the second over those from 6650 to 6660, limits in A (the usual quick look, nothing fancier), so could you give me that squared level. 0.480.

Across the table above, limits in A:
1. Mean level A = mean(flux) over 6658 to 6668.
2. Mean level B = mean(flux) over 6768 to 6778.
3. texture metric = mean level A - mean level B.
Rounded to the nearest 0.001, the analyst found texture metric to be 0.036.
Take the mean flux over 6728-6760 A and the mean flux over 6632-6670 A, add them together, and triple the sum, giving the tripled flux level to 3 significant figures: 4.11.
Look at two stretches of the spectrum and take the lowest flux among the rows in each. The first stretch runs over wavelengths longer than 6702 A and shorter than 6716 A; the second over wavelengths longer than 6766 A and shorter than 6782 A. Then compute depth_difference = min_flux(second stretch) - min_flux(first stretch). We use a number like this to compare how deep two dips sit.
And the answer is -0.007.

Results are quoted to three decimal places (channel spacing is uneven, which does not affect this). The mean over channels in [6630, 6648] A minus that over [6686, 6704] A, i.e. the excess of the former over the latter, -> 0.023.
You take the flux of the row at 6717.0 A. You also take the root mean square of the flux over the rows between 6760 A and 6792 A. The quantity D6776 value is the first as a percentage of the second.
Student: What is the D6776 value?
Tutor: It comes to 94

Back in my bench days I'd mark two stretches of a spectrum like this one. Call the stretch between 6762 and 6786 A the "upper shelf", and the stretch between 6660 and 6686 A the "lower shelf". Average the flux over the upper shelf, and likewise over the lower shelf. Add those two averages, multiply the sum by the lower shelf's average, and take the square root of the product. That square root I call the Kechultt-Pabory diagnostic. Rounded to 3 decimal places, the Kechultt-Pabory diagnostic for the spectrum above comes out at 0.973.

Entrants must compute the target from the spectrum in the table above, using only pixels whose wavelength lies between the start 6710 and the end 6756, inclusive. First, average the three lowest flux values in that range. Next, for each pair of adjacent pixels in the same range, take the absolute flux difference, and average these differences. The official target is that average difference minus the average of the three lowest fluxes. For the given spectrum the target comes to -0.619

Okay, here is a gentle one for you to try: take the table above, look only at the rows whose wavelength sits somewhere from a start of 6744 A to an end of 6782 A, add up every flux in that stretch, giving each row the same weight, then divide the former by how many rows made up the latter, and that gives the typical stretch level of 0.667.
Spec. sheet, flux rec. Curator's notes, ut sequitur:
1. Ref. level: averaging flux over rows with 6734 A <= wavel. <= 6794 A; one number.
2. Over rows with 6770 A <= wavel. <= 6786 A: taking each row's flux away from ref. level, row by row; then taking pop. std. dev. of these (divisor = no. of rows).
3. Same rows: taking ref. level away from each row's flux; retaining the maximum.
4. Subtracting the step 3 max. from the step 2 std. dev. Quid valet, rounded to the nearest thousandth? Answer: -0.003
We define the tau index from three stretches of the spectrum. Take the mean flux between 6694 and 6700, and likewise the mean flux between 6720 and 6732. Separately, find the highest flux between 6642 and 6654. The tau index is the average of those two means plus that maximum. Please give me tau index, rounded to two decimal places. 1.39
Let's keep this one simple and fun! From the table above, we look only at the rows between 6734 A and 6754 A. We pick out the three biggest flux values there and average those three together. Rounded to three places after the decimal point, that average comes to 0.686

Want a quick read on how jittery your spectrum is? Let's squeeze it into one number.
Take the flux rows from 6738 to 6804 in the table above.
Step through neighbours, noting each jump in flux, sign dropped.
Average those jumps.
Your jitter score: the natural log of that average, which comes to -4.45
